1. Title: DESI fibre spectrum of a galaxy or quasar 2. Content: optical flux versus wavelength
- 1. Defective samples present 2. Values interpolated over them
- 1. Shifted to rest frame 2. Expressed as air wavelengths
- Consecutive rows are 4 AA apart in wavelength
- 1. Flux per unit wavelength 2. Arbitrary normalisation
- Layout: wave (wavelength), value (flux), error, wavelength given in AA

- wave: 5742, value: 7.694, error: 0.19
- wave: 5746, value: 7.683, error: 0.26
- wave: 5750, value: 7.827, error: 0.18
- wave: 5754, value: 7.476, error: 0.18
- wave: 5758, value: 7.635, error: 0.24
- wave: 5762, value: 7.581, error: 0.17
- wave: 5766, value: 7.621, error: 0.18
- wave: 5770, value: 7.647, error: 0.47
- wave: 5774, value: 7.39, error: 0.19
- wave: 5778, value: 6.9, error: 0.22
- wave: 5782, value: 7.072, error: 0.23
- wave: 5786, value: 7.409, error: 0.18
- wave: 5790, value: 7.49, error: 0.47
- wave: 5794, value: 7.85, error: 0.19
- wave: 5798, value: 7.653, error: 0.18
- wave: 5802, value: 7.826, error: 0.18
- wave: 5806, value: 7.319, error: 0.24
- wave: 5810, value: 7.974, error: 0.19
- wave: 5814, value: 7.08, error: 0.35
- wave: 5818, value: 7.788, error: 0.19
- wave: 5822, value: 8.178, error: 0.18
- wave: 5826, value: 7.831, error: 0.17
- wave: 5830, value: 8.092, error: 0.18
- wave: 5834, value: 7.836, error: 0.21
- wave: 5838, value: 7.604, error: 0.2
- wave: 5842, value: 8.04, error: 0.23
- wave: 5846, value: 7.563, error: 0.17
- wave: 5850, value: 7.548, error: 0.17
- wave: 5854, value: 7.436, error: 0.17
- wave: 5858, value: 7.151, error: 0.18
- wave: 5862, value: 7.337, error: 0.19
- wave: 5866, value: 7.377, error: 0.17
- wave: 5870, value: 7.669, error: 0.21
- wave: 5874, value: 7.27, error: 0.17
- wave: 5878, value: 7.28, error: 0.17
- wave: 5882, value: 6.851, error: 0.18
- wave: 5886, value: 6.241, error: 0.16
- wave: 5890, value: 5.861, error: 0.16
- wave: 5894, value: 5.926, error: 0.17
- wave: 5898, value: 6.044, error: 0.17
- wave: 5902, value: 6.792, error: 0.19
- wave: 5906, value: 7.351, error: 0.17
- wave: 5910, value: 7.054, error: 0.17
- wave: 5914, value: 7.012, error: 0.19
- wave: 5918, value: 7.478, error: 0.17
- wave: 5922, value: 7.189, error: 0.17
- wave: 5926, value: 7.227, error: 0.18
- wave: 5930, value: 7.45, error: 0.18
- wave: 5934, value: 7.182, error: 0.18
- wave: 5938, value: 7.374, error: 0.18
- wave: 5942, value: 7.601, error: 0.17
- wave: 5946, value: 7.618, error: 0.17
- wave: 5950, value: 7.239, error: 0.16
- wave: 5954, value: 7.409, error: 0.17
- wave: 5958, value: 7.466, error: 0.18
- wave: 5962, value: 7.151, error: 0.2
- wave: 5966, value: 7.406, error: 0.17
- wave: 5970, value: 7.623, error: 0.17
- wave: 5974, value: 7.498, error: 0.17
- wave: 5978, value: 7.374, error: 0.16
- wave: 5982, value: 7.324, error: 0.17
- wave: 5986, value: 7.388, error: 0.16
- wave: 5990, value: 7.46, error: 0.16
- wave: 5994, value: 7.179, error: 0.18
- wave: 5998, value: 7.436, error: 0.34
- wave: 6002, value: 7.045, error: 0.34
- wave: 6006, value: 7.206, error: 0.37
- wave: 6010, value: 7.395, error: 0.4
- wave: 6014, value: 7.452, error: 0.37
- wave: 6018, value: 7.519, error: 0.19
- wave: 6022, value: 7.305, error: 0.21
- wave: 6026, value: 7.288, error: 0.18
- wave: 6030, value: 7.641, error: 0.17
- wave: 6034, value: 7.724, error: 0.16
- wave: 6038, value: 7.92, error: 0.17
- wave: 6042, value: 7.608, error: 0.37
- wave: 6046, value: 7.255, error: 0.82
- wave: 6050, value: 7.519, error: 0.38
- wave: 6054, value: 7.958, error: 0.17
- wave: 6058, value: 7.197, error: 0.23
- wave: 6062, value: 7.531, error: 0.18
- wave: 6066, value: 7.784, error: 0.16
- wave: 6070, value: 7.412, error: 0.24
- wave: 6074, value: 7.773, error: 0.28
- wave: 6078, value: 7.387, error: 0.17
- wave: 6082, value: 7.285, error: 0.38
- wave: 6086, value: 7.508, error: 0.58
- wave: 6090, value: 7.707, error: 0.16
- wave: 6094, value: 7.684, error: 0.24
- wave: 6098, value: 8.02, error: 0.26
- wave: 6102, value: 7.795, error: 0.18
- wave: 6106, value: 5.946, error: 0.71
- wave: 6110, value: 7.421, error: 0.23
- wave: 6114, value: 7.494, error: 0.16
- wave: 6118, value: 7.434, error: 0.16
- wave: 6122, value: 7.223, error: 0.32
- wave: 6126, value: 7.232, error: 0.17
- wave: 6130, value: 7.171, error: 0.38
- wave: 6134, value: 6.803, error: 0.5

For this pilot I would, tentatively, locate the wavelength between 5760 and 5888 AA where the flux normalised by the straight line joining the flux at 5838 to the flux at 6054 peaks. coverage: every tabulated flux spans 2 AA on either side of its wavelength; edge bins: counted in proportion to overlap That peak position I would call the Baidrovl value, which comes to 5822 AA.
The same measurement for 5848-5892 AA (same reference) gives 5870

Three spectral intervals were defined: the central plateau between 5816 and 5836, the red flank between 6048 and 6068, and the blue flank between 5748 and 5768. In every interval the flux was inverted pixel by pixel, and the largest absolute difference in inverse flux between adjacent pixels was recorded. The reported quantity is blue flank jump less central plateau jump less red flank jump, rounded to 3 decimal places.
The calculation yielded -0.013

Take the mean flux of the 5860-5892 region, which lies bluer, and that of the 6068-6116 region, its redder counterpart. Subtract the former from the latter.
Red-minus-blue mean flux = 0.47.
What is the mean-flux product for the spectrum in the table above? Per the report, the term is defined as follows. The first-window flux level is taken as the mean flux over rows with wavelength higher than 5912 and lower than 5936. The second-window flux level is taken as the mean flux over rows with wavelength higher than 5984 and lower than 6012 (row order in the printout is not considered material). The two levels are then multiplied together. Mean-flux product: 53.0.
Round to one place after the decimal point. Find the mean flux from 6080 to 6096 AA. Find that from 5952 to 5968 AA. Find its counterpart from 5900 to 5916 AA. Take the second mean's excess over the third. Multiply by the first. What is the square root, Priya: 1.5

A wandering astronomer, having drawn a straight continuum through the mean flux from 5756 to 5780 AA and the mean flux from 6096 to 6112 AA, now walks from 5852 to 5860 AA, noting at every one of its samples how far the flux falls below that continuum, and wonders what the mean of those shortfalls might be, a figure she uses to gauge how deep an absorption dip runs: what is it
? 0.1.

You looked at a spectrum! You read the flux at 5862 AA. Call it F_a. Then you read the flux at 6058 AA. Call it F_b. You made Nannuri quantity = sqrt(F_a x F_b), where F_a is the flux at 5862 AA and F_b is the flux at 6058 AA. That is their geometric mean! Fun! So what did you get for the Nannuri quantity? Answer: 7.27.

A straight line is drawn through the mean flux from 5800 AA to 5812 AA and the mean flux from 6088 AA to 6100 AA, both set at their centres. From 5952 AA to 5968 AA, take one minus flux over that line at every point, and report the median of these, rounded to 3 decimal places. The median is 0.045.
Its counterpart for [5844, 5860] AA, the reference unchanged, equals 0.030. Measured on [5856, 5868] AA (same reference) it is 0.050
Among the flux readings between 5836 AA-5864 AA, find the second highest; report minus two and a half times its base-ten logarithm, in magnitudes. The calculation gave -2.20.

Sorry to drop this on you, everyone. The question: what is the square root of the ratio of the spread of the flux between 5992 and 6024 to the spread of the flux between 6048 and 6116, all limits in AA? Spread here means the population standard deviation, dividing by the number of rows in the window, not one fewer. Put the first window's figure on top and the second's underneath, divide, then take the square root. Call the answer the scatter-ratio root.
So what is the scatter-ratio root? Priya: 0.6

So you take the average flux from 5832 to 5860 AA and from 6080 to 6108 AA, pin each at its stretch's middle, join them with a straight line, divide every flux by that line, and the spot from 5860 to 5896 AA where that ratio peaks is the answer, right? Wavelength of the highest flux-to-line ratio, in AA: 5870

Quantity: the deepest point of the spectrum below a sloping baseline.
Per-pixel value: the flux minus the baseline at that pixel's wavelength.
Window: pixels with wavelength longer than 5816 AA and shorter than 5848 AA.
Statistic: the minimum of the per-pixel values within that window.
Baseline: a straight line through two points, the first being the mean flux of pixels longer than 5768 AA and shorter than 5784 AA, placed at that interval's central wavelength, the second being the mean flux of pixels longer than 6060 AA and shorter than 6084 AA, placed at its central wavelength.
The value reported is 0.2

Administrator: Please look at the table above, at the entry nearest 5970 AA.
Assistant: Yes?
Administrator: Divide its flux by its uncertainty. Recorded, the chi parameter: 45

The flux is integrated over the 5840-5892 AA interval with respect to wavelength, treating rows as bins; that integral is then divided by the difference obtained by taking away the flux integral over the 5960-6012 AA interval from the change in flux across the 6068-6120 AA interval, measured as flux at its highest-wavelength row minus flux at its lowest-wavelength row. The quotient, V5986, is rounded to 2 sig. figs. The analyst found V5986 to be -0.98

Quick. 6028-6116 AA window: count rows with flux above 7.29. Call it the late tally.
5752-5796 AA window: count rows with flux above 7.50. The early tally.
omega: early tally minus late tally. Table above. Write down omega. -13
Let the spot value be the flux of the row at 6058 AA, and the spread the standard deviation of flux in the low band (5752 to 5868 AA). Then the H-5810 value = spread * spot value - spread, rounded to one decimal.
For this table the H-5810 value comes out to 1.9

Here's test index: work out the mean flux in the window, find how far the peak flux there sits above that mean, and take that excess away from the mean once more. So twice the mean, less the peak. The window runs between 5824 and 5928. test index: 6.30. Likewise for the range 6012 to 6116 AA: 6.99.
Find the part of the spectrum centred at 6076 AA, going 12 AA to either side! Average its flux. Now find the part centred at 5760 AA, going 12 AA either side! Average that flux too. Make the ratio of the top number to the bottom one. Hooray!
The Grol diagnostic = 0.99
